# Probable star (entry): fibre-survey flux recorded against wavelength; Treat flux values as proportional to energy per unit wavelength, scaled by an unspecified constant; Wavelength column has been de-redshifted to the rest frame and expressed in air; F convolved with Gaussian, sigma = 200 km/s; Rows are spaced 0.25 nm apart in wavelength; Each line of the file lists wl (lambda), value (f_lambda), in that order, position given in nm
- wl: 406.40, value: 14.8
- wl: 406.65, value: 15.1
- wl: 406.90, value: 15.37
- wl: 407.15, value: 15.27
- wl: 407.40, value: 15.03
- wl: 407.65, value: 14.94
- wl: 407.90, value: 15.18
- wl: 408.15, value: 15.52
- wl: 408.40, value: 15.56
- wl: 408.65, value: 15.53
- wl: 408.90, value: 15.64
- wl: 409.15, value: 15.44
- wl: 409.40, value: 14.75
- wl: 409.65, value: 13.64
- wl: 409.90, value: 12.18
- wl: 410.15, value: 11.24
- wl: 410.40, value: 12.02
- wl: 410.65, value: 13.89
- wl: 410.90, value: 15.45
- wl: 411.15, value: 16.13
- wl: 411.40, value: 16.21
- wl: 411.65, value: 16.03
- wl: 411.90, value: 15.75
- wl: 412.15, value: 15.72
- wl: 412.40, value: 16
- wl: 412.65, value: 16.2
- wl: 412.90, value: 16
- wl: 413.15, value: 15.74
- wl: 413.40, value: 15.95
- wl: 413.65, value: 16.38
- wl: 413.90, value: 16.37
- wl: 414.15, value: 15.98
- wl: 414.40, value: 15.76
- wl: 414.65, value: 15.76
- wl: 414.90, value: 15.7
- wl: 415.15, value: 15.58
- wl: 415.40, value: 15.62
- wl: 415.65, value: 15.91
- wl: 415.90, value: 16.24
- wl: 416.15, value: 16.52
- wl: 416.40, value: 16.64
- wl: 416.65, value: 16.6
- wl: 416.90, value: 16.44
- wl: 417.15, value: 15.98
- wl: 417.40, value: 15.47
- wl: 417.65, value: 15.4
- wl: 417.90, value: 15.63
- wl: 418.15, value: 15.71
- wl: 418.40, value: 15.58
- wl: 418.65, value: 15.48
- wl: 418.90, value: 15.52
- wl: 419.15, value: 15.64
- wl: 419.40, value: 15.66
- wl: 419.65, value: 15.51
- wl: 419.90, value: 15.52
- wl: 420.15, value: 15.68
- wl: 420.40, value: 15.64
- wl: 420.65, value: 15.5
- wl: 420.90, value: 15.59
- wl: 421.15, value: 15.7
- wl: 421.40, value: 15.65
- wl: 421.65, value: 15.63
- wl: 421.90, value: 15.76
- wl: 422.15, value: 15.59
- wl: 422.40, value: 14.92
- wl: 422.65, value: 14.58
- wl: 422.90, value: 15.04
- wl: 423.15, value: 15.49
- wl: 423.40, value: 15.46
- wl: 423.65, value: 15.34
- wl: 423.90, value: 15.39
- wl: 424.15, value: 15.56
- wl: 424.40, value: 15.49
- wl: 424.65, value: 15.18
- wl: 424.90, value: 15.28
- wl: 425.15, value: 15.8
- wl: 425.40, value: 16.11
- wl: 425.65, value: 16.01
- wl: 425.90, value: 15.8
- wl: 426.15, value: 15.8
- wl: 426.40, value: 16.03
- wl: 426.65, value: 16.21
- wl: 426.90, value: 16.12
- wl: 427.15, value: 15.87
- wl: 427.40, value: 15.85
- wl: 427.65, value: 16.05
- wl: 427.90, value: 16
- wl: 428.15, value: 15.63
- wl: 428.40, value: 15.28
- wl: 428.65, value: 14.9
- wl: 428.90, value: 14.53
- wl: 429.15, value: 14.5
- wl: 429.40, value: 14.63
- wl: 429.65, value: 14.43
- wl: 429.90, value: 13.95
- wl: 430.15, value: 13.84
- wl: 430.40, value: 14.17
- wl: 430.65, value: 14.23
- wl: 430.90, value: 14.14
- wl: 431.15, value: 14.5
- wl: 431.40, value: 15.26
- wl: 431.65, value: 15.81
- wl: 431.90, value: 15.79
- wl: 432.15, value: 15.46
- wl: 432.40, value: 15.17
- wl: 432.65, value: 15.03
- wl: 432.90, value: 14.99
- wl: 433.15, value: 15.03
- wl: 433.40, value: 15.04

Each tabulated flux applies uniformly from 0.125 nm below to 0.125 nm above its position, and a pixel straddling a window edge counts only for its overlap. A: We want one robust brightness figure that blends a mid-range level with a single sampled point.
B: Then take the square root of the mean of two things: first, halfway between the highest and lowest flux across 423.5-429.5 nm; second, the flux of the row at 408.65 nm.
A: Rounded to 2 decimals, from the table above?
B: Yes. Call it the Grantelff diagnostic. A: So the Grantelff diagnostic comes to 3.93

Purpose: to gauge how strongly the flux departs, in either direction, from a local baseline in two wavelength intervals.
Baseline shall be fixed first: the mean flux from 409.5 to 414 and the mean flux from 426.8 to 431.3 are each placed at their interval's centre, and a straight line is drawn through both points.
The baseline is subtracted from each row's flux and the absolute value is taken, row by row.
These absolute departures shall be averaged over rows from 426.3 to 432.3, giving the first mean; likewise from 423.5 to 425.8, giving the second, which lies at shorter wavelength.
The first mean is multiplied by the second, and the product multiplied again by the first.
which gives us 0.33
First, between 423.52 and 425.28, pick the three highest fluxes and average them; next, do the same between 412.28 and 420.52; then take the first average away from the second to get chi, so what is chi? 1.0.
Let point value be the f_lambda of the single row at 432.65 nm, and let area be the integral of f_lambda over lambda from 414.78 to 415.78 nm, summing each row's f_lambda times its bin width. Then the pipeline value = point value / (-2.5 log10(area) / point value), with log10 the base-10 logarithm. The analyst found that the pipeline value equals -76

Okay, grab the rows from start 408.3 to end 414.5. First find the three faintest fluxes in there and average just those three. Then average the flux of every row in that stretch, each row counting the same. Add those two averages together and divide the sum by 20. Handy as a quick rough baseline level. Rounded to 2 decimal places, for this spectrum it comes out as 1.35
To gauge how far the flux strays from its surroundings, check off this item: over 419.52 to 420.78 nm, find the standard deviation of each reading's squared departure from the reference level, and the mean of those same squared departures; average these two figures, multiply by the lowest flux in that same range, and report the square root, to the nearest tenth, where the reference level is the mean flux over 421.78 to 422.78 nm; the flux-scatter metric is 1.2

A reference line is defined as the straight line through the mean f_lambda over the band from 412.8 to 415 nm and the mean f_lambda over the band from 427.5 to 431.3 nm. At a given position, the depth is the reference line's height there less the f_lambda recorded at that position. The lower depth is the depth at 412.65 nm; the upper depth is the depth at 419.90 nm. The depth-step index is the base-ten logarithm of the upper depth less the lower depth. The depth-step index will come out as -1.0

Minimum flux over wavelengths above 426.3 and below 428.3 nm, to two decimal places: 15.63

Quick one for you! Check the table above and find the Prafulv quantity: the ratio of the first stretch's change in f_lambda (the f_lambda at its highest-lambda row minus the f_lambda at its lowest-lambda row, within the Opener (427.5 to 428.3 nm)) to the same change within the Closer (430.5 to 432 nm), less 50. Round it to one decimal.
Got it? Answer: -50.3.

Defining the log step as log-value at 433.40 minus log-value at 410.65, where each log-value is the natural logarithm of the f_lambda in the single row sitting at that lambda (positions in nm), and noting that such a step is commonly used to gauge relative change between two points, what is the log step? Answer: 0.080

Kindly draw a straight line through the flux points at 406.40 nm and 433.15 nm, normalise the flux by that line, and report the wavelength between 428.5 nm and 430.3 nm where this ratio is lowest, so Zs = 430.15 nm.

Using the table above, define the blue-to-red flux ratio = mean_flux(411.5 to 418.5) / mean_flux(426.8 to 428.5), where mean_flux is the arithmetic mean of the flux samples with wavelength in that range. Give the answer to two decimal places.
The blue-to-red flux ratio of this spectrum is 1.01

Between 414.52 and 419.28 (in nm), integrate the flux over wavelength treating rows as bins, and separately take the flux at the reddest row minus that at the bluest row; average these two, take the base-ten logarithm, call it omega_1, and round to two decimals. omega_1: 1.58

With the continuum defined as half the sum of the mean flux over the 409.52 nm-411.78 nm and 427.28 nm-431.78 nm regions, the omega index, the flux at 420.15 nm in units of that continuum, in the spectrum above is 1.08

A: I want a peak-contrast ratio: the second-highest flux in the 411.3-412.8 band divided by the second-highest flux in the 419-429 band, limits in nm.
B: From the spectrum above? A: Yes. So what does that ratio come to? 1.00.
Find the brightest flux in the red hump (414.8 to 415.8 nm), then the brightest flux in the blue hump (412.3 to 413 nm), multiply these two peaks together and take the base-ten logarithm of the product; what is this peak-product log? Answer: 2.411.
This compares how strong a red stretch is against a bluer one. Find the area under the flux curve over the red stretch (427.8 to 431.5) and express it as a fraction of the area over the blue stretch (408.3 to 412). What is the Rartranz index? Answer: 1.00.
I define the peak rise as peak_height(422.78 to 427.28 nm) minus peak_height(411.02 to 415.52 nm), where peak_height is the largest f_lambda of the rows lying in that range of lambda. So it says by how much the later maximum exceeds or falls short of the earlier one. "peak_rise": -0.2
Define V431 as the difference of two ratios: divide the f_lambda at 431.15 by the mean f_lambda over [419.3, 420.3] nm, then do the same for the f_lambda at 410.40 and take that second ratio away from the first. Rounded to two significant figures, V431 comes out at 0.16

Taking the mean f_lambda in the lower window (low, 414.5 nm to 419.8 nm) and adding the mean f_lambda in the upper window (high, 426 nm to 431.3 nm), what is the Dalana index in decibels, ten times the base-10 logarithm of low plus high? 14.90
